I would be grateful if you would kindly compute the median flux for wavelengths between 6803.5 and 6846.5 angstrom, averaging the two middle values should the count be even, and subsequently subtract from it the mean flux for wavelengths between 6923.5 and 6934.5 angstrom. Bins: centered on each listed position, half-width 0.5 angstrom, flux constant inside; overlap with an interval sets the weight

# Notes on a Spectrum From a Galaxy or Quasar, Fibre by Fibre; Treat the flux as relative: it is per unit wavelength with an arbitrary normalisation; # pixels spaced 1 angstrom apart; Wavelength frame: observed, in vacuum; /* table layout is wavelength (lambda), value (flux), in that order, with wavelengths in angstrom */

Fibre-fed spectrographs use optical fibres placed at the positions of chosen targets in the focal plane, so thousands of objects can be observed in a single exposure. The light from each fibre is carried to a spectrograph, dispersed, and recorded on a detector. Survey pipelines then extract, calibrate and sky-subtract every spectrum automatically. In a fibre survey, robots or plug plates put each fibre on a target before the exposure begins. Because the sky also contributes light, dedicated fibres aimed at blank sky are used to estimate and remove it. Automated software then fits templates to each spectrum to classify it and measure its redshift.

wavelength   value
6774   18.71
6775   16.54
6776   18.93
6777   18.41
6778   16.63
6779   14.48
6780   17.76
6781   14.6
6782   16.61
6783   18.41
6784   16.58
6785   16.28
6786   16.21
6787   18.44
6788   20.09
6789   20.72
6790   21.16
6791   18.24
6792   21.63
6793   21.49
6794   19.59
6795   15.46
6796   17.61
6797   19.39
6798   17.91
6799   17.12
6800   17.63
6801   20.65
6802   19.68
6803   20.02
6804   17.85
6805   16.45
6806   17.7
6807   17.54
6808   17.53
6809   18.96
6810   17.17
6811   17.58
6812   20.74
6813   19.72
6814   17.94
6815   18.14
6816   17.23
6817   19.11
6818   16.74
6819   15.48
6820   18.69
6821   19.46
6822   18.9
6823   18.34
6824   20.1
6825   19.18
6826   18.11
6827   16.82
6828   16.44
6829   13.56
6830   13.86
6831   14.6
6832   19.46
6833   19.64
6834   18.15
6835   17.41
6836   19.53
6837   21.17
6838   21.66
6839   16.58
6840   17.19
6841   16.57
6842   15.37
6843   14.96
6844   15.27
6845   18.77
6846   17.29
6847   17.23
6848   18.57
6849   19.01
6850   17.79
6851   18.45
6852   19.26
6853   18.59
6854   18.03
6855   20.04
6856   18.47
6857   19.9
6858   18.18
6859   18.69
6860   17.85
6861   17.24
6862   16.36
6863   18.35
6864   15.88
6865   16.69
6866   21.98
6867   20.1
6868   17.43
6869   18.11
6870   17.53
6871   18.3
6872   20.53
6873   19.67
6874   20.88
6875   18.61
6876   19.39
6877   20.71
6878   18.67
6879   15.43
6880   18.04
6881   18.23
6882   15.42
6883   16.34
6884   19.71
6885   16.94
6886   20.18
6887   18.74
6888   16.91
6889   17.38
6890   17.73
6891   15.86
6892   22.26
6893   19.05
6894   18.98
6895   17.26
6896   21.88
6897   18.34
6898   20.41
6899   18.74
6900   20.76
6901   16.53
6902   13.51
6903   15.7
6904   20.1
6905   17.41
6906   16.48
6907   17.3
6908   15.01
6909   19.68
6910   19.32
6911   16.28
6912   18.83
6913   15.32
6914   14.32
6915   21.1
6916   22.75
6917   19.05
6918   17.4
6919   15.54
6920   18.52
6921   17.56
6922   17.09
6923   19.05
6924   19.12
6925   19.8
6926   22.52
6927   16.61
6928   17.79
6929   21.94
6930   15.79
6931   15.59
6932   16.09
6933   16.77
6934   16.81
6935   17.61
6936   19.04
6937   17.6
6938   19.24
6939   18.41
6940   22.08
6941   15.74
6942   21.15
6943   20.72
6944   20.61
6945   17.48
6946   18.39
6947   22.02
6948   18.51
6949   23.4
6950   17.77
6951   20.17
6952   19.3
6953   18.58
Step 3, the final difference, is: -0.4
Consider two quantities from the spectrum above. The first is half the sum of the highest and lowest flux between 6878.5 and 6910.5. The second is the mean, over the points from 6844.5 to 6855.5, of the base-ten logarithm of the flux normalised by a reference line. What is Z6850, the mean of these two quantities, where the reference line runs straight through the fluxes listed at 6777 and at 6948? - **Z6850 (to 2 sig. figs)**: 8.9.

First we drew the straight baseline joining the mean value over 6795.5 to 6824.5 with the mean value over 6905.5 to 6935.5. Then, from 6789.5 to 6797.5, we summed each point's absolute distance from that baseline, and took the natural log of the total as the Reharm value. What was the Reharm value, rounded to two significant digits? 2.7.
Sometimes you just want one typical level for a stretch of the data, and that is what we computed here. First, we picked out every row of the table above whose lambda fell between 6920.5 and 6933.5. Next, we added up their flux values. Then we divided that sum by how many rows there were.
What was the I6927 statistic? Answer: 18.1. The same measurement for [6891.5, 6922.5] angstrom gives 18.1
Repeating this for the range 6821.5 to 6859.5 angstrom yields 17.9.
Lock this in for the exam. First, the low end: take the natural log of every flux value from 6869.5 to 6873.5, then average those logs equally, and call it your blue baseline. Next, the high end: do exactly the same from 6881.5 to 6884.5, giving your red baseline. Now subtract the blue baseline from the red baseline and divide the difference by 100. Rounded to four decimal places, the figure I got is -0.0011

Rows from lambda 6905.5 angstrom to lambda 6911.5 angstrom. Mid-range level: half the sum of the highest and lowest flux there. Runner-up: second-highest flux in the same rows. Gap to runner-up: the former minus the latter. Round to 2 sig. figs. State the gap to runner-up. -2.0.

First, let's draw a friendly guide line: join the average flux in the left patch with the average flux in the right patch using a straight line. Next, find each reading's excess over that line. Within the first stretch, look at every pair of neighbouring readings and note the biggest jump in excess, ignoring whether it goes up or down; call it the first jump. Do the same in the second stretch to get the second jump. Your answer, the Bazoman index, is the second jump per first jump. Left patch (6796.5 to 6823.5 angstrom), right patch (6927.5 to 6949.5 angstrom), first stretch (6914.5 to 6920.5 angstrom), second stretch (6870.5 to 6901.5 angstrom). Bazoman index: 1.7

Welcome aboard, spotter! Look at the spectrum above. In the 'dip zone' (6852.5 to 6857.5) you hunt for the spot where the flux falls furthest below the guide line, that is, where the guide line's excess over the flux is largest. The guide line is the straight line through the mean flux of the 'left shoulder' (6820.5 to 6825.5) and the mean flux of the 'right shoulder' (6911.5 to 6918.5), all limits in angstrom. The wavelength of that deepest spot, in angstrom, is 6854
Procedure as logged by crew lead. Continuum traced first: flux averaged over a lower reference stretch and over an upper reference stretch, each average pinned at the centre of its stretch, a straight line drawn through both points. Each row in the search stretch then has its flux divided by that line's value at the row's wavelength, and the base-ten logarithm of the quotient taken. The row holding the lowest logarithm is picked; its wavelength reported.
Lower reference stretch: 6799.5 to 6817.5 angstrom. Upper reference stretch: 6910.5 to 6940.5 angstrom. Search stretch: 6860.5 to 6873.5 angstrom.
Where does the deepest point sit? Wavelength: 6864 angstrom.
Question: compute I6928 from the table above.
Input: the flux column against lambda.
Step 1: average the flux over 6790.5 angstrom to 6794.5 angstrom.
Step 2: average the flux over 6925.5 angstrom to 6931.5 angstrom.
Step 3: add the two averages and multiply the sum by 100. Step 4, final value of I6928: 3861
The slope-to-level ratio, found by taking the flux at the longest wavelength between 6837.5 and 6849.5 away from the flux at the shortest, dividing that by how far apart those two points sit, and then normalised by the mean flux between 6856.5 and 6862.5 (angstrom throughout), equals -0.013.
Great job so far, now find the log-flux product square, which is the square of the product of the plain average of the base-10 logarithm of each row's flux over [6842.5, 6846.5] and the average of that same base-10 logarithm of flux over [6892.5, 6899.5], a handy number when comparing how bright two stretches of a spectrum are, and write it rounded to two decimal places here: 2.44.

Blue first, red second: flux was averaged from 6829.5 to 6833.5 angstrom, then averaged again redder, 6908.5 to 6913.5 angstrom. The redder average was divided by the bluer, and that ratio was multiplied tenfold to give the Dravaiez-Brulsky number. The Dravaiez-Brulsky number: 10.6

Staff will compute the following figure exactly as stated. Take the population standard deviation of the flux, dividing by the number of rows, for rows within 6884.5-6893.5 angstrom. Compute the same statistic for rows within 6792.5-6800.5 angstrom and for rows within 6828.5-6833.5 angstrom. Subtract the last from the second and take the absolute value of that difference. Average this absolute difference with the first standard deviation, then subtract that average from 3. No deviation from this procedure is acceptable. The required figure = 1.56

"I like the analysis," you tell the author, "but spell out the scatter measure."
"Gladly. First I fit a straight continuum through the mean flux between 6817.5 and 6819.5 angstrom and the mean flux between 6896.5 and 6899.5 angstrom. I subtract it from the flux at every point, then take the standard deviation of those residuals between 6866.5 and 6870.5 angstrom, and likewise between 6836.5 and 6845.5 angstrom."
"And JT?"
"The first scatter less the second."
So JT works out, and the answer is -1.3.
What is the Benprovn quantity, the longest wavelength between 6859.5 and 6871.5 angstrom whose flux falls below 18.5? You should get 6871 angstrom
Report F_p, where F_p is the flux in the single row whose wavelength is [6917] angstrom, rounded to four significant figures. 19.05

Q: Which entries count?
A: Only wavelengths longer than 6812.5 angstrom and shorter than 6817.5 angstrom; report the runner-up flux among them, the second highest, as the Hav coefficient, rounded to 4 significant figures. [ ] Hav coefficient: 19.11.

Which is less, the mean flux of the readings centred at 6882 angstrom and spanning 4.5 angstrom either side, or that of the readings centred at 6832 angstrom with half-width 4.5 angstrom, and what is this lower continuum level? 17.0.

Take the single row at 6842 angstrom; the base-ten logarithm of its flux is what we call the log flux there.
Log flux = 1.19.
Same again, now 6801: 1.31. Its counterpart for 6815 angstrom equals 1.26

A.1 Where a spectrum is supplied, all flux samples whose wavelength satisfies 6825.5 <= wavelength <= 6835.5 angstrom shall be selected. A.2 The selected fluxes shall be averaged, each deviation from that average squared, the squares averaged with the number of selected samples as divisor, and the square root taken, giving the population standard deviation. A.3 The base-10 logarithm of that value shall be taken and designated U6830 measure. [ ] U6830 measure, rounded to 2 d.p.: 0.32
